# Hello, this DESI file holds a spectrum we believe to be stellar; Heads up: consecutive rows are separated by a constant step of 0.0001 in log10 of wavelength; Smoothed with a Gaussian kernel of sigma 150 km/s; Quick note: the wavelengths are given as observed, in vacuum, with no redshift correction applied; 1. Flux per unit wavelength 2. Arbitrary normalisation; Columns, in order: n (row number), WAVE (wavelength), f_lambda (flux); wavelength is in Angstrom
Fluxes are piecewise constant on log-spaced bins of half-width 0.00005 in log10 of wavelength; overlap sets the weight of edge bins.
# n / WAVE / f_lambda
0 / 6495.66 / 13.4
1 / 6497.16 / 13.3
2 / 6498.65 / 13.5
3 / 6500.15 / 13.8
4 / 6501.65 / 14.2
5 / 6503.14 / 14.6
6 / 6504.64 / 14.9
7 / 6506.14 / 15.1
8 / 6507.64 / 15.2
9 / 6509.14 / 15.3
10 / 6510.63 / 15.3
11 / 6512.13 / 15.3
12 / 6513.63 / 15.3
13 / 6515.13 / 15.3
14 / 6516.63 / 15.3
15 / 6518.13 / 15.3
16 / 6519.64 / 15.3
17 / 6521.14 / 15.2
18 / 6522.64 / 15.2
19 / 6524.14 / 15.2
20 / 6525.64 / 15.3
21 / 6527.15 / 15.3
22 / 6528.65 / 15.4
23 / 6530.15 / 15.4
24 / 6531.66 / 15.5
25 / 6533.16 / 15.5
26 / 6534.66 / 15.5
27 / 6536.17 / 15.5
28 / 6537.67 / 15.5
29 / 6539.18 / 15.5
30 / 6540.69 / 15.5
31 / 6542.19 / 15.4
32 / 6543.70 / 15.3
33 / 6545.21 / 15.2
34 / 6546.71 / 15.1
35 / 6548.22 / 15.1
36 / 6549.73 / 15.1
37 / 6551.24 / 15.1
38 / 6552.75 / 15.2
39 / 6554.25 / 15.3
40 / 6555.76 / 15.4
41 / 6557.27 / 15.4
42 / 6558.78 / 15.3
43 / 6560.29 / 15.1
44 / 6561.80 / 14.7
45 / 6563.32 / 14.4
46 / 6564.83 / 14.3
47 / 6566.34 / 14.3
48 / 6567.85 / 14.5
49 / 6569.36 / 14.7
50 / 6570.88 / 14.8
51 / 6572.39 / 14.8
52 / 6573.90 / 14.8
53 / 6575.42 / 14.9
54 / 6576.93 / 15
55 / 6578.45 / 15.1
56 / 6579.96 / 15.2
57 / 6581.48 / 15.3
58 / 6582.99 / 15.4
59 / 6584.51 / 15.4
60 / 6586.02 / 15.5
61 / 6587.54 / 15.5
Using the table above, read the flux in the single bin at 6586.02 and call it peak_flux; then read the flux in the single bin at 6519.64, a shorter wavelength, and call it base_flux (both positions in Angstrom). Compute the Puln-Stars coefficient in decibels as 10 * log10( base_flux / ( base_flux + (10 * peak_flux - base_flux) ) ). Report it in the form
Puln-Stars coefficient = -10.1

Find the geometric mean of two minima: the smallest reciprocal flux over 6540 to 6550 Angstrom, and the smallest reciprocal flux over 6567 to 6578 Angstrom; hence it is 0.0656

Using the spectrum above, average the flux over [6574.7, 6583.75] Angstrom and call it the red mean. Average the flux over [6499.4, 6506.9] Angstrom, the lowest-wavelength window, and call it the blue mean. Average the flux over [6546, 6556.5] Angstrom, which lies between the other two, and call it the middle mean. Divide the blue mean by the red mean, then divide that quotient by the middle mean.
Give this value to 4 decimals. 0.0631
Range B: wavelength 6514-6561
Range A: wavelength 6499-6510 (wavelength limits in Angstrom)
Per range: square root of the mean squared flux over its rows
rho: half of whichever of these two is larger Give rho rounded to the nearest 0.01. 7.66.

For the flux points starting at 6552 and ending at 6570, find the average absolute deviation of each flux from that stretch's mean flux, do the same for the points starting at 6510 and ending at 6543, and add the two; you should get 0.50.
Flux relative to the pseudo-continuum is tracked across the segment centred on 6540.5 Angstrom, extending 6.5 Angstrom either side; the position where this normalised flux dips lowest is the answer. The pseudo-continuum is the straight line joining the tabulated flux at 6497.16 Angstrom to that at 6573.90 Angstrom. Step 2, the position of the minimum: 6546.71 Angstrom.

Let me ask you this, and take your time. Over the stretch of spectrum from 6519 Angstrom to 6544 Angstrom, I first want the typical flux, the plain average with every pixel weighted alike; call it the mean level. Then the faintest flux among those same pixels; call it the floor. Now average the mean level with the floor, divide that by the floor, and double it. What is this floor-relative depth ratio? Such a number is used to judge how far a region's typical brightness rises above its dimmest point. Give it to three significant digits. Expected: 2.01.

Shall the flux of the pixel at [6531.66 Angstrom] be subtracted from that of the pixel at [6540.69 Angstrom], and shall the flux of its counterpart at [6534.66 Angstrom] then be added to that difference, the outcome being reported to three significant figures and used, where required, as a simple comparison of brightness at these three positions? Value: 15.5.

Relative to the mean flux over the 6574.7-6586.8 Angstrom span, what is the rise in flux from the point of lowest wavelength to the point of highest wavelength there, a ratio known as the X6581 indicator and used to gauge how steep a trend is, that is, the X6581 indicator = 0.039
